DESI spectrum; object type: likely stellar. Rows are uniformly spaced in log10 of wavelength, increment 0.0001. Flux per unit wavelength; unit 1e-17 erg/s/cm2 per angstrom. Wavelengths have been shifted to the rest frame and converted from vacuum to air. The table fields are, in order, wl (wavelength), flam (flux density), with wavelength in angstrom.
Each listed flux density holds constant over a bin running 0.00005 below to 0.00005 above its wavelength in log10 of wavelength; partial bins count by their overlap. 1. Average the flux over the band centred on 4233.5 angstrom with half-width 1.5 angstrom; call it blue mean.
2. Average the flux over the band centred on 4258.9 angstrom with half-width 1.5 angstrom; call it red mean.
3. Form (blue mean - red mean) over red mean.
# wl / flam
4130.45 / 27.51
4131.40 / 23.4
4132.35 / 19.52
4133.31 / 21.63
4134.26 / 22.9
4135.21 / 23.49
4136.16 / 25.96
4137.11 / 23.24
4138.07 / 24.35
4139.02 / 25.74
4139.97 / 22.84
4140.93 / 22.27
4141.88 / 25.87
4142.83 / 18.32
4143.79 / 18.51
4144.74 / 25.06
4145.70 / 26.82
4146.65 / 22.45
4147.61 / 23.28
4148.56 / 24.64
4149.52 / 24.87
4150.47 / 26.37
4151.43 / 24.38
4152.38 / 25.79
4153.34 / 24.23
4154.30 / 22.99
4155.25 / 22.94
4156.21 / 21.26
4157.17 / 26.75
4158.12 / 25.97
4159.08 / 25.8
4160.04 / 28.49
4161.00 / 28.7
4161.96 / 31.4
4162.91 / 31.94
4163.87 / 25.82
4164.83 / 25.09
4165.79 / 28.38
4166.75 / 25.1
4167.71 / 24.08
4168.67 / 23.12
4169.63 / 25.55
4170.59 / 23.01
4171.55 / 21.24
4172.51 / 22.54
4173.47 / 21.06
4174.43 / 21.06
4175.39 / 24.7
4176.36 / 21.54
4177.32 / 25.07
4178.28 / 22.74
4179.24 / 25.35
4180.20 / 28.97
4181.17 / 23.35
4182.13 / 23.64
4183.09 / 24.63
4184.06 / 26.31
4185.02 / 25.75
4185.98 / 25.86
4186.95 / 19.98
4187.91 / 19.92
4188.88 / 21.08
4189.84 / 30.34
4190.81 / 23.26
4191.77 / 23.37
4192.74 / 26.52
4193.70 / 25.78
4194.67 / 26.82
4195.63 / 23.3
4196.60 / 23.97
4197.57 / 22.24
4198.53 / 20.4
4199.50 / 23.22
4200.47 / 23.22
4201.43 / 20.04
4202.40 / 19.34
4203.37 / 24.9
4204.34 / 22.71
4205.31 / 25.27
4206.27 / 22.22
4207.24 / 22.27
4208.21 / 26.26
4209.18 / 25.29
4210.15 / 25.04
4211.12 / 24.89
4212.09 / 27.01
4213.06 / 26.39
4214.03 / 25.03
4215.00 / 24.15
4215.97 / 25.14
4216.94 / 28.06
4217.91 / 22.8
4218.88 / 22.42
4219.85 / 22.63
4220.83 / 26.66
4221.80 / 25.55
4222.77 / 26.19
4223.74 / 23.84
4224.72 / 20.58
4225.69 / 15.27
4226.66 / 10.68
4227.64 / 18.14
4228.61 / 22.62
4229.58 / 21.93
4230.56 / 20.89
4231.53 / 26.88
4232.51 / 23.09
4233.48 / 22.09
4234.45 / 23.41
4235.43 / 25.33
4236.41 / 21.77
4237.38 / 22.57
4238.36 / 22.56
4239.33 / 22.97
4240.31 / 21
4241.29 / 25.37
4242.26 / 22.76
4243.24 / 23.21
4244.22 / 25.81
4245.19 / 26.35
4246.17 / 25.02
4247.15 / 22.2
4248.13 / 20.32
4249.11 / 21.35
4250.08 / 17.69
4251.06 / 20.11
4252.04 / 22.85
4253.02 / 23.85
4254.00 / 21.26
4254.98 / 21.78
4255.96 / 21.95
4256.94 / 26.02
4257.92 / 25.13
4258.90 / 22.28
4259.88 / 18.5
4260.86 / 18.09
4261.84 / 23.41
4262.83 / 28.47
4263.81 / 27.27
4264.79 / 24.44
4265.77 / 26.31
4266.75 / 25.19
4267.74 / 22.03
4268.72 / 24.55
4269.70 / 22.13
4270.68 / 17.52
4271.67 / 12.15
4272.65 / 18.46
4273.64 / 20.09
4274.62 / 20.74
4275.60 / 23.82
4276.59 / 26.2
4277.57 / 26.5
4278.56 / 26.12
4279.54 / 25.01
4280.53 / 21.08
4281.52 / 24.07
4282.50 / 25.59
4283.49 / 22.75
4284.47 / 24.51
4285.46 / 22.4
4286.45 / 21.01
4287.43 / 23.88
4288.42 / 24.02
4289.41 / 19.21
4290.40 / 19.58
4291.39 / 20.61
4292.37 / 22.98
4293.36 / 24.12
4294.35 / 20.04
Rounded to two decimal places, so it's 0.04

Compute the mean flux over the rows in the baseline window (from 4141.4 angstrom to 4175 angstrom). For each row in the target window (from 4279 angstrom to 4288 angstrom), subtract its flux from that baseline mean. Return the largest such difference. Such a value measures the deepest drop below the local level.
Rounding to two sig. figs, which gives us 3.6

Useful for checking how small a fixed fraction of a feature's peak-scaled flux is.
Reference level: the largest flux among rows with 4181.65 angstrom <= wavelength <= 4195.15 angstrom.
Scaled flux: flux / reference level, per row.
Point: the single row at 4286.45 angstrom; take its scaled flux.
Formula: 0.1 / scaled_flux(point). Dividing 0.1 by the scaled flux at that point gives 0.144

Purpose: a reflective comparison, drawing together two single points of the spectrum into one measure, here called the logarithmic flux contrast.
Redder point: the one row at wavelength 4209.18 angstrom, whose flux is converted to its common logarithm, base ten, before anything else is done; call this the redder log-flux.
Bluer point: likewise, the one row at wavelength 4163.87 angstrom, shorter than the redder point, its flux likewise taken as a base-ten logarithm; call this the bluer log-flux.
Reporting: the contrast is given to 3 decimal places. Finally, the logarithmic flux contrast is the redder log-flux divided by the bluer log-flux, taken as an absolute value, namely 0.994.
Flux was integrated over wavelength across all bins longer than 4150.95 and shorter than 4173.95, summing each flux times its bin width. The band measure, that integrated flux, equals 580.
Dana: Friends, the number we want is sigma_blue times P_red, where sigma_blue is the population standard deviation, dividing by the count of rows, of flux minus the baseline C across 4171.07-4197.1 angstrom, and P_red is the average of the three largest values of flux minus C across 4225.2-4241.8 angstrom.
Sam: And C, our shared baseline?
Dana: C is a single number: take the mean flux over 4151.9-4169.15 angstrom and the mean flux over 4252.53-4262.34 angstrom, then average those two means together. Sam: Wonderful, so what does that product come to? 4.5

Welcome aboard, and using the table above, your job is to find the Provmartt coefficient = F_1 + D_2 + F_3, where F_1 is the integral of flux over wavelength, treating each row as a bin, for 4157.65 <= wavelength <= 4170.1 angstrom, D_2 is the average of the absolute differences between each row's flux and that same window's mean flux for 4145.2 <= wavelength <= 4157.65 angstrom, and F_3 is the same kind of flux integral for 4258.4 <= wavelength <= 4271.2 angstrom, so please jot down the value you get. 631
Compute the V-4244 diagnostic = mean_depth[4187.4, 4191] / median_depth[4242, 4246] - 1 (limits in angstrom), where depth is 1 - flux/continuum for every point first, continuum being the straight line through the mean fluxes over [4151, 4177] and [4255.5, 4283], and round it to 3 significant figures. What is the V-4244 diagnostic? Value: -1.72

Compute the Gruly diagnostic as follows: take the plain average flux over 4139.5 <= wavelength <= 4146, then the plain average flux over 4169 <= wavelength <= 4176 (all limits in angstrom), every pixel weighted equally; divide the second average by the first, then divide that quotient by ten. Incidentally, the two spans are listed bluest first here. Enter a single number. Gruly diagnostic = 0.100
